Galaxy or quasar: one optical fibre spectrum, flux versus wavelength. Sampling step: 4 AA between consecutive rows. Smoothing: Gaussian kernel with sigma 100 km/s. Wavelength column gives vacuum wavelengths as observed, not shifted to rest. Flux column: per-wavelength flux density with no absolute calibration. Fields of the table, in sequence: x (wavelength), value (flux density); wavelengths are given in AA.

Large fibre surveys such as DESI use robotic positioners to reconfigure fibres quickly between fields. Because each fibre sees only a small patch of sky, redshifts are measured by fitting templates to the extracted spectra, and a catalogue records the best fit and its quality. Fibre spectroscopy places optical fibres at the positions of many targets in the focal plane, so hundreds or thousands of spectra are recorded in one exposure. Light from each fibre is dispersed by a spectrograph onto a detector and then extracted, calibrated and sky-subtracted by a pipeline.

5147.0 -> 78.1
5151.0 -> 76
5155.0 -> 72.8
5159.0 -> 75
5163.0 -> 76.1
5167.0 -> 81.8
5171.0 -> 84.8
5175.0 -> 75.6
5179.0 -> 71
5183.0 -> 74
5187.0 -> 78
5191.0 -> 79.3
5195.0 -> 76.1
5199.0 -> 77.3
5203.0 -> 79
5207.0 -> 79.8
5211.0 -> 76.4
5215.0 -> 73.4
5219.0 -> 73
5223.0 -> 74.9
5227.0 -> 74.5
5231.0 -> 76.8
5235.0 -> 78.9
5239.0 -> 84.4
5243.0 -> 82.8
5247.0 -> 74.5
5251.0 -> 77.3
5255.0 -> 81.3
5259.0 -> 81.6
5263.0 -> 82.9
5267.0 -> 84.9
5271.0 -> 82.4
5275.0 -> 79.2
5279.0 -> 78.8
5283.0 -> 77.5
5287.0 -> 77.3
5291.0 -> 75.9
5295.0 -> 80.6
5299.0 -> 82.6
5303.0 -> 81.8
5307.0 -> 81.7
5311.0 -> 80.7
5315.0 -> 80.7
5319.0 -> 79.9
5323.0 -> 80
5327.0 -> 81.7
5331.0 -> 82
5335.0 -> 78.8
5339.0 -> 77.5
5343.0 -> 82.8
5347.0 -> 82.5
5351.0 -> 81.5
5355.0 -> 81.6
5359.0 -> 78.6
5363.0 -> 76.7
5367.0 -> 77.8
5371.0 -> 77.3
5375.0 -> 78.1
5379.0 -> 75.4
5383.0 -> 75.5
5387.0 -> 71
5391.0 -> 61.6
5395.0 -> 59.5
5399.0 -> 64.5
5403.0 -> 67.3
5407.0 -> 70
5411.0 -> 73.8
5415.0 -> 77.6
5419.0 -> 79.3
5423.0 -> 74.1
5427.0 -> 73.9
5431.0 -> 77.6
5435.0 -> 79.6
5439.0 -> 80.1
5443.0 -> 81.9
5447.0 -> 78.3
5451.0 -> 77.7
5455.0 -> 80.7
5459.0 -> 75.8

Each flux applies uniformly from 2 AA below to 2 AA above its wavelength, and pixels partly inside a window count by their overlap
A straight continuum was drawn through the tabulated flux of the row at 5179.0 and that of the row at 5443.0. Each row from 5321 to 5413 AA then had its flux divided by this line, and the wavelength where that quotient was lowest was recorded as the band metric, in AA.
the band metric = 5395.0 AA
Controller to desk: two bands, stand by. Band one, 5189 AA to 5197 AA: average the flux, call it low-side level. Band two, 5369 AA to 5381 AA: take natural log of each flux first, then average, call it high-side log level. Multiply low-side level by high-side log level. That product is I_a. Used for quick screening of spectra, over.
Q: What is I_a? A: 337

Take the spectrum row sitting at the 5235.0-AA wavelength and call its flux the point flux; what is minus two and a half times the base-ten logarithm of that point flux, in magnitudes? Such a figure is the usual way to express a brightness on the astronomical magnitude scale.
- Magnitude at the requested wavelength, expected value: -4.74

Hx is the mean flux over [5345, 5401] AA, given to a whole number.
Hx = 74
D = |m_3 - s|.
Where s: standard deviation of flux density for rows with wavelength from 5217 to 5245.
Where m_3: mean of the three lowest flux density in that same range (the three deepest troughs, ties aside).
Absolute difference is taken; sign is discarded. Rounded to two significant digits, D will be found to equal 70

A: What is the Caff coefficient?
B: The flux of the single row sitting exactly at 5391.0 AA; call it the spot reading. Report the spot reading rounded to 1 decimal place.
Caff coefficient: 61.6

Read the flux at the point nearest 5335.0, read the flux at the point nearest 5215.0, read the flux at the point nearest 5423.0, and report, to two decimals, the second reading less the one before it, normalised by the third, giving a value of -0.07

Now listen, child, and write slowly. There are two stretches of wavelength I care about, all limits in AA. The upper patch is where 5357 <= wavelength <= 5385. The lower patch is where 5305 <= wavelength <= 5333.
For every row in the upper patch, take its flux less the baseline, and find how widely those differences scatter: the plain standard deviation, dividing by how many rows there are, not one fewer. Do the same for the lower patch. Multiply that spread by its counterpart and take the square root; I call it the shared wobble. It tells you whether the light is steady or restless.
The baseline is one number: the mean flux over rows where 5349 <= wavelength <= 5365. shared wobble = 1.0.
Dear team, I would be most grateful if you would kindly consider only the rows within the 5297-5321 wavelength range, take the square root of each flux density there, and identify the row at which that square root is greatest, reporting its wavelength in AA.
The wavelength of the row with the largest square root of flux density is 5299.0 AA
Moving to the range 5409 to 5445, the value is 5443.0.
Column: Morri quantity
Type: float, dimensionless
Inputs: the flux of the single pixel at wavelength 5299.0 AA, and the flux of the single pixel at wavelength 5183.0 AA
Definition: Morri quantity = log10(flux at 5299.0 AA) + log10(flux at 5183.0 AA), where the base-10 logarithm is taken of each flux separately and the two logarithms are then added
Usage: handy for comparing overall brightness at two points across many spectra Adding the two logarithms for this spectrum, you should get 3.79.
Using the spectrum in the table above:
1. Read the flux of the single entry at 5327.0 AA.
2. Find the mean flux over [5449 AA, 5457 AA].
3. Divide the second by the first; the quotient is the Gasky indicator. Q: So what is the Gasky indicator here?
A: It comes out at 0.97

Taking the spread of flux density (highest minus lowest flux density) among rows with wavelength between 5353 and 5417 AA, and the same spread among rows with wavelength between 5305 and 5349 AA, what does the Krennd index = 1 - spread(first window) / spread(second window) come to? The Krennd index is -3.2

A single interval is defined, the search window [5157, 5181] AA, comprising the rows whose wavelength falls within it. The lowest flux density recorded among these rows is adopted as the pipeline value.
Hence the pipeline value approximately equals 71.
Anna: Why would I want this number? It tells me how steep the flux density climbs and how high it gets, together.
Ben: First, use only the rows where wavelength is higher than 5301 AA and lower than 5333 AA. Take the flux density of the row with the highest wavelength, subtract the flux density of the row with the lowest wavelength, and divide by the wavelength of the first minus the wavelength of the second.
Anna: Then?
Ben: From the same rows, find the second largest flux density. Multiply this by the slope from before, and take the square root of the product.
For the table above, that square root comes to 0.8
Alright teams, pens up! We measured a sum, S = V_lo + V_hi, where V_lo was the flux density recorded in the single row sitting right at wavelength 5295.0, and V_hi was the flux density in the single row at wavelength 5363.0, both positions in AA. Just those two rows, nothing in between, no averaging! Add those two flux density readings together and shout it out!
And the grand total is 157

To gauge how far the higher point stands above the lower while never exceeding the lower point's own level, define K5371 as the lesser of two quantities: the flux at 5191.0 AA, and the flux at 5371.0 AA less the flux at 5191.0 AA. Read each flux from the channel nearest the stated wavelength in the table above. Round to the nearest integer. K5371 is -2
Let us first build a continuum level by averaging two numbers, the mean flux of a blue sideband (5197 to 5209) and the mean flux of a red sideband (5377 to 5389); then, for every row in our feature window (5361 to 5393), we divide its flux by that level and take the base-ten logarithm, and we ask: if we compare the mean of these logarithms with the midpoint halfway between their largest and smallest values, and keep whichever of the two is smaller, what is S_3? -0.04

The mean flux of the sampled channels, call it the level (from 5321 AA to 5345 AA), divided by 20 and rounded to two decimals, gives 4.02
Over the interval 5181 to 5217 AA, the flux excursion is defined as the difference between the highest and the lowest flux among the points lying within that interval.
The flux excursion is 6.4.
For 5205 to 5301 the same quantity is 11.9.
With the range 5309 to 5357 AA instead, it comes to 5.3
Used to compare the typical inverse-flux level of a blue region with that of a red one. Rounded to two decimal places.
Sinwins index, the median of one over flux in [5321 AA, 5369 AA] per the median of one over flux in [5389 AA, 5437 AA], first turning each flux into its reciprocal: 0.91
